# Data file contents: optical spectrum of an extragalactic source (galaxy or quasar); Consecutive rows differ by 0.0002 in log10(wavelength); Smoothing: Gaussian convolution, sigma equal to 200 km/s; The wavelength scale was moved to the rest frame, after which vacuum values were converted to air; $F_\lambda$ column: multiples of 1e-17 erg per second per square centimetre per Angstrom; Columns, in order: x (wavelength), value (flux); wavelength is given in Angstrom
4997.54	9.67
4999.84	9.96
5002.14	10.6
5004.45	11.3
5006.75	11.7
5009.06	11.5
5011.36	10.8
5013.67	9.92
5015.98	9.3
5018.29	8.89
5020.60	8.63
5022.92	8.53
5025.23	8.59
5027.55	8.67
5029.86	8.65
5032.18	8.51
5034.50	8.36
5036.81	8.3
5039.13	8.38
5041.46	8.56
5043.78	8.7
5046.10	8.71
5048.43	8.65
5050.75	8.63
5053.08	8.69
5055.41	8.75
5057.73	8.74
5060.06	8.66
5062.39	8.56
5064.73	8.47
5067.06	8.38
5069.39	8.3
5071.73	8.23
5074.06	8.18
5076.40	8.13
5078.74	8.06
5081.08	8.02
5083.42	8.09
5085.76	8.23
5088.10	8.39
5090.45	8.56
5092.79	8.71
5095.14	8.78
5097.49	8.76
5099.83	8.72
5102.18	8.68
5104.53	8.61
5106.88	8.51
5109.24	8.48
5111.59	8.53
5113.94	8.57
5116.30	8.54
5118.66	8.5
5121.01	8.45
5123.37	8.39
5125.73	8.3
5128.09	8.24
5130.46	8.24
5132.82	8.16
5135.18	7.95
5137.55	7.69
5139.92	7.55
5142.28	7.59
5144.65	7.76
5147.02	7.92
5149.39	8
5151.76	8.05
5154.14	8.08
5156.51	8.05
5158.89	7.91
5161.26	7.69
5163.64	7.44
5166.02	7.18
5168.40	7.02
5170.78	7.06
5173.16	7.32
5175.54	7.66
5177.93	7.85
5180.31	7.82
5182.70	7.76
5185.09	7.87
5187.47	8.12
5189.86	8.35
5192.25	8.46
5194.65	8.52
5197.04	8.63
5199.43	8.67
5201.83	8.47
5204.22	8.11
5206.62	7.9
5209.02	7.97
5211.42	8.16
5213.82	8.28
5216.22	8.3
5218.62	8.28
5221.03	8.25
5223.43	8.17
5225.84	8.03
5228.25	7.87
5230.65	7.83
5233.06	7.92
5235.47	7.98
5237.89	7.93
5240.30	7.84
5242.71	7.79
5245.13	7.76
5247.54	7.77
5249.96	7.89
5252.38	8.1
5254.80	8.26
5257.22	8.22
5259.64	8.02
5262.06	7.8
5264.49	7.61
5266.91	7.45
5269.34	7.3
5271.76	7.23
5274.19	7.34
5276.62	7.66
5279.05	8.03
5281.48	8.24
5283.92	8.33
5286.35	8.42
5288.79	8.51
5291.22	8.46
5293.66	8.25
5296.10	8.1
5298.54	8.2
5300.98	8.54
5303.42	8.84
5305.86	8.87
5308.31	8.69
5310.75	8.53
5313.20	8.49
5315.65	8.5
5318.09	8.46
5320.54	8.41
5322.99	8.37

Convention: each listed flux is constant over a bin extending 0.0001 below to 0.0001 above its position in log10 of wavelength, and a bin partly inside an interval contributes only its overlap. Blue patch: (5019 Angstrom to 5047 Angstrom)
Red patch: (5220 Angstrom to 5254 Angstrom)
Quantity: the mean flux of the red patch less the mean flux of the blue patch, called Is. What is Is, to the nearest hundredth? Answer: -0.61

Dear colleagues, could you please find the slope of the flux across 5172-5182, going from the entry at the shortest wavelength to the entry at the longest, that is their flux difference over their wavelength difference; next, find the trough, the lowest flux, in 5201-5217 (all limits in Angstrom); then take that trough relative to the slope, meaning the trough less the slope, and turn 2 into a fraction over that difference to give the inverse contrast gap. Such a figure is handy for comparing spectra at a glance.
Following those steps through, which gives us 0.255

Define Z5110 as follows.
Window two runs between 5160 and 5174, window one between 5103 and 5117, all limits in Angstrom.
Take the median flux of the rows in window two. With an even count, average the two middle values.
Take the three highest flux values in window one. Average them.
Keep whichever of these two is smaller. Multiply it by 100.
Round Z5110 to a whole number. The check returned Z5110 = 725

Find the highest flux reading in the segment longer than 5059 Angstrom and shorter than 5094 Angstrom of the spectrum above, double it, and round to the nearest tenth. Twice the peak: 17.4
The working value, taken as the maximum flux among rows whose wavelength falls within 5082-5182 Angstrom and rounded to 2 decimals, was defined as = 8.78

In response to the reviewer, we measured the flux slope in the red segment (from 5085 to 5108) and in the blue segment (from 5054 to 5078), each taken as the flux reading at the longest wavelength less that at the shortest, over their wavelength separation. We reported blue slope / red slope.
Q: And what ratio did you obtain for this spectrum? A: -2.2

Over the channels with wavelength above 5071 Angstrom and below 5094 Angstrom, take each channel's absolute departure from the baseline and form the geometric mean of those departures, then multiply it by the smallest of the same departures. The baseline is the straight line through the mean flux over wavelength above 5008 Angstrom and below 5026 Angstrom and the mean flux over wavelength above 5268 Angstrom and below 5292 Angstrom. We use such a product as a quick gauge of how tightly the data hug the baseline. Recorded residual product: 0.30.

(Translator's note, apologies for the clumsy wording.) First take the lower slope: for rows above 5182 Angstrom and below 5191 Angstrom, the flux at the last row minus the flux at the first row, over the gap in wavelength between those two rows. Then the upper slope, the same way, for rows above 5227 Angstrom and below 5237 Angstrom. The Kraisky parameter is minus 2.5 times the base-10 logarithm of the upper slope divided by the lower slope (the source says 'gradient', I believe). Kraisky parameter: 1.8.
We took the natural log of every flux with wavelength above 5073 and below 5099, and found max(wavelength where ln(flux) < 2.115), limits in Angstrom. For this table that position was 5085.76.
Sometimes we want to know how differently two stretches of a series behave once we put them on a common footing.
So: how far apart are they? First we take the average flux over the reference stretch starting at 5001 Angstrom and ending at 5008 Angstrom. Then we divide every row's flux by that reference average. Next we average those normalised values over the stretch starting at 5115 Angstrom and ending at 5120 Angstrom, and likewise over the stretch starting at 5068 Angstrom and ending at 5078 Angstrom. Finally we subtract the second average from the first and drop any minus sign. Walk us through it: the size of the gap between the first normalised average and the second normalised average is 0.028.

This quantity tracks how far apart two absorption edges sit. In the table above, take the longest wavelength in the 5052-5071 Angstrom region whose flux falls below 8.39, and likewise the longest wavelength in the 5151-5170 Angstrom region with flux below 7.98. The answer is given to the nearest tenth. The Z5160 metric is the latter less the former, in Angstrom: 99.0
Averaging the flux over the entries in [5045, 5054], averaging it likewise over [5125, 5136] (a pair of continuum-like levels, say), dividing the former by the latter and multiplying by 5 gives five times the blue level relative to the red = 5.30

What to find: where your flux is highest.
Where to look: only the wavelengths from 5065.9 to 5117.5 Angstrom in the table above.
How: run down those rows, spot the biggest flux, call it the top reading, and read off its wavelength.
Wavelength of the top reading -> 5095.14 Angstrom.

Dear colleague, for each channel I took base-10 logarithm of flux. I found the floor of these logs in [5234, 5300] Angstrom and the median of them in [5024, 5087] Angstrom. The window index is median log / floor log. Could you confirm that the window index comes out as 1.08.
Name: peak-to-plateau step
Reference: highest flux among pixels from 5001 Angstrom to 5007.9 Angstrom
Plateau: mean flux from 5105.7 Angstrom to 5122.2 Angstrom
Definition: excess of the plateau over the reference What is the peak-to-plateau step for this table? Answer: -3.2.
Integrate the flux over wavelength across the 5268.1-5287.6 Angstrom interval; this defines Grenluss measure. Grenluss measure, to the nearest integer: 152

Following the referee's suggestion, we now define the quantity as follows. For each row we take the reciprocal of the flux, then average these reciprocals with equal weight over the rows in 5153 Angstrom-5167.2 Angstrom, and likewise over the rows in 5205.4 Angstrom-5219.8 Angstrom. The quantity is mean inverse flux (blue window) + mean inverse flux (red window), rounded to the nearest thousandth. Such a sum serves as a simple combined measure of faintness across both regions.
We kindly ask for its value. 0.252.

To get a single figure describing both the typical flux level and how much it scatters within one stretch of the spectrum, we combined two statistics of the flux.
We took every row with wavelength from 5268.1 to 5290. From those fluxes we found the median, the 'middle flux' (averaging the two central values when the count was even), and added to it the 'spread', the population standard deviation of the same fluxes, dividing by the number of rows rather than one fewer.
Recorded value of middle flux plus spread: 8.5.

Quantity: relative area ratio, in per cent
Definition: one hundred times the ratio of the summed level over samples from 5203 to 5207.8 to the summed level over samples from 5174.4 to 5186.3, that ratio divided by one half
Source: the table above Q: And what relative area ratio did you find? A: 82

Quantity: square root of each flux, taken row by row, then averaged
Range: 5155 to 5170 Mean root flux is 2.75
